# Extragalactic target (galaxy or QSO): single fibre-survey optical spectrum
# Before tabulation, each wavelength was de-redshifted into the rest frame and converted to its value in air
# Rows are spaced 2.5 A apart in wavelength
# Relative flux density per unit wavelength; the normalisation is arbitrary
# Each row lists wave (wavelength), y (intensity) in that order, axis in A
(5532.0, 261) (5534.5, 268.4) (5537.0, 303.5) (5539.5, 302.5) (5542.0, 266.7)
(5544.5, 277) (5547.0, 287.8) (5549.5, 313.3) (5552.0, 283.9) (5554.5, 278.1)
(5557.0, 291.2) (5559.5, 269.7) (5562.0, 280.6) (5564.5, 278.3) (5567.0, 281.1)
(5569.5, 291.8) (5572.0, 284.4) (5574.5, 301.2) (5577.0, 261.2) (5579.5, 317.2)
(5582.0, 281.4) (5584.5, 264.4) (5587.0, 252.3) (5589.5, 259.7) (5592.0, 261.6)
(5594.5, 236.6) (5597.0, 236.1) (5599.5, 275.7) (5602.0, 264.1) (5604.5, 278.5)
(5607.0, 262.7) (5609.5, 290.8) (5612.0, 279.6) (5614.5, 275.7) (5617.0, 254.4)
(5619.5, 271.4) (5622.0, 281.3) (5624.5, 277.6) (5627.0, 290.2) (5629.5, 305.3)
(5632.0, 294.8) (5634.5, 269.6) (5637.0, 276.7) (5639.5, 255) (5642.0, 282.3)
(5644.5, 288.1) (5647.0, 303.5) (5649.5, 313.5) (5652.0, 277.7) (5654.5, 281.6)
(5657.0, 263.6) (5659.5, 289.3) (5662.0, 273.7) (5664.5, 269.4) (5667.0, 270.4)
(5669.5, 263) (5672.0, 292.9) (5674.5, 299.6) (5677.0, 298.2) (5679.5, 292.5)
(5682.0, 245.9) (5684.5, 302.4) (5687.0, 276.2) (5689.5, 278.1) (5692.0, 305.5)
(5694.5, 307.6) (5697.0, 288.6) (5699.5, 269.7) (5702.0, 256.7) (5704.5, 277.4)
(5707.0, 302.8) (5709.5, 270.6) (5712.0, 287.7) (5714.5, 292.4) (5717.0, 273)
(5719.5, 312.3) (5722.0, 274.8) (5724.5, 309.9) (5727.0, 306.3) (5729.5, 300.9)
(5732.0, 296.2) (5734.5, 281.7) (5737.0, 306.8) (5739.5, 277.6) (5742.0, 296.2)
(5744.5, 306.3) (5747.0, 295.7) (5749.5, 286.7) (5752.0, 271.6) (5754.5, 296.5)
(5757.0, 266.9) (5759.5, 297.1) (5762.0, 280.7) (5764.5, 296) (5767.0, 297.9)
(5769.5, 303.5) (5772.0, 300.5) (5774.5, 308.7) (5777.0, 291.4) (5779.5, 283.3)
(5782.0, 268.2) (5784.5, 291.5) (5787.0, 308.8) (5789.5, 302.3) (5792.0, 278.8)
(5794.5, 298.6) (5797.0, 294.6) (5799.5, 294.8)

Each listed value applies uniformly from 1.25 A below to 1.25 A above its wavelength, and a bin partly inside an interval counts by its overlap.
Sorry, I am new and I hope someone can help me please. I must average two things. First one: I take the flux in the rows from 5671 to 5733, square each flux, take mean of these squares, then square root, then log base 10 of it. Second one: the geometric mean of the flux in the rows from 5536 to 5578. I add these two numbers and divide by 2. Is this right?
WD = 144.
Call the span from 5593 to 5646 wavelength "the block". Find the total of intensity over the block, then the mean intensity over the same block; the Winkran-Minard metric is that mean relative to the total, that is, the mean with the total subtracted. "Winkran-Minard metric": -5473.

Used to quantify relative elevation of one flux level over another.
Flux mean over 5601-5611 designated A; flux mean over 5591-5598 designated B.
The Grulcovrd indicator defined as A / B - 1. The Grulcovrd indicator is 0.12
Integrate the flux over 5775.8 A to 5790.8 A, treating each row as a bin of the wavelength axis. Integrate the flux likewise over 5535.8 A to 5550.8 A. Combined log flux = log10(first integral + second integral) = 3.94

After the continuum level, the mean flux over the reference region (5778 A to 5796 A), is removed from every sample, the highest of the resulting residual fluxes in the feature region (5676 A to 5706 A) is 17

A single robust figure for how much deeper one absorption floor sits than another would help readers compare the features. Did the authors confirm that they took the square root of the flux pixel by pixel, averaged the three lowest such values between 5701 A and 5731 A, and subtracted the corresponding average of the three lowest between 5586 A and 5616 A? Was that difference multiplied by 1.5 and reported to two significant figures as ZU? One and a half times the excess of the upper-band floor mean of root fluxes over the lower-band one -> 1.2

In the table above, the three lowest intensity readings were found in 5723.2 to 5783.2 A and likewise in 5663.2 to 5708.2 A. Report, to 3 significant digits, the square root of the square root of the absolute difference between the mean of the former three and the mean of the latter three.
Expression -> 1.92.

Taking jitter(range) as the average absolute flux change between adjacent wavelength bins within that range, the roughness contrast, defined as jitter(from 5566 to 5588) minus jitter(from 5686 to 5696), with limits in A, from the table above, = 14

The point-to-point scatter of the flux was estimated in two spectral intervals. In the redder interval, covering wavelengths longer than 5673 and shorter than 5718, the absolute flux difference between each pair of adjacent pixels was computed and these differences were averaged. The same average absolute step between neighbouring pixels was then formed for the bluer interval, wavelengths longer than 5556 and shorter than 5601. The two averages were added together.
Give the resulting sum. 38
